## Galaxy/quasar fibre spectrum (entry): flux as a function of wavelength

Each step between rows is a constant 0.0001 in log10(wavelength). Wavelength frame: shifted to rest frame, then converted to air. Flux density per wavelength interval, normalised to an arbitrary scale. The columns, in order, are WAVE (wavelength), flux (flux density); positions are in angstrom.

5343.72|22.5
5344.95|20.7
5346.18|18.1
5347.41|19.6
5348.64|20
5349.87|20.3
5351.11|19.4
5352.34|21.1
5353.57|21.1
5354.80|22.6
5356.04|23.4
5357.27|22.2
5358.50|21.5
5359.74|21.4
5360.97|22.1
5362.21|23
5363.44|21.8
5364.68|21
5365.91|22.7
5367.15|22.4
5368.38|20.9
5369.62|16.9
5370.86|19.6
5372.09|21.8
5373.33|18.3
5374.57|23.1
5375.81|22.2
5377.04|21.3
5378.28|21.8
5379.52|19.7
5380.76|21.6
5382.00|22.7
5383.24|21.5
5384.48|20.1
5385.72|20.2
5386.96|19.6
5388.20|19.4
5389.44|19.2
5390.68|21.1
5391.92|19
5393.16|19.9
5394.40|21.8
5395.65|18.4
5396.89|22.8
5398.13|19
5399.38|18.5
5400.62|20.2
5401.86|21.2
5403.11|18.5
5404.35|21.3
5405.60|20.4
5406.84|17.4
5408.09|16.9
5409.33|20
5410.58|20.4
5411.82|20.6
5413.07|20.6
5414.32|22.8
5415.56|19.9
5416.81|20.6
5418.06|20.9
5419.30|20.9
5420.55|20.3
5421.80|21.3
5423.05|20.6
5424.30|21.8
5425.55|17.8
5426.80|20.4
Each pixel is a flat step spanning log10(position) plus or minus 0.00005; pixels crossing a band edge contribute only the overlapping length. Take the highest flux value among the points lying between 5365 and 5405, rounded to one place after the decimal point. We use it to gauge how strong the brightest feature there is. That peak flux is 23.1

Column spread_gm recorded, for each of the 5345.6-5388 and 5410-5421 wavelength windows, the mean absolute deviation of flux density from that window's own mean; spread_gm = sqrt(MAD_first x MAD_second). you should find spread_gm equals 0.78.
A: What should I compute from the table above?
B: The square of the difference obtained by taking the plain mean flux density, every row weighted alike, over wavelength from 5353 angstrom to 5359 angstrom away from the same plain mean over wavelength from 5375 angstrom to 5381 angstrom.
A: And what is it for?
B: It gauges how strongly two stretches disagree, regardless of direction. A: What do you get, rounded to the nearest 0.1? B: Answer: 0.7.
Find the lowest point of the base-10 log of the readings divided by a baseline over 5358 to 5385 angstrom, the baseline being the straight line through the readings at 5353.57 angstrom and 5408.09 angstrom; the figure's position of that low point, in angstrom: 5369.62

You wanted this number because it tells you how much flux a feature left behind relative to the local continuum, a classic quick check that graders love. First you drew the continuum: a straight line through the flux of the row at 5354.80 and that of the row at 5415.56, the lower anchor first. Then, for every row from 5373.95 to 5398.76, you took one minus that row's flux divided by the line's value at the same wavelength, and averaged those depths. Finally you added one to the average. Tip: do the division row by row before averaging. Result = 1.02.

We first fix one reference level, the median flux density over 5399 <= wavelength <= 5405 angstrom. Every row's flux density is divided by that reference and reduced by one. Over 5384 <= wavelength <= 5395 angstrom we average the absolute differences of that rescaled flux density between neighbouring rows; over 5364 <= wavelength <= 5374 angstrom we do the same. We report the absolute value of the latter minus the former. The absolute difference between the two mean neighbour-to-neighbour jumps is 0.06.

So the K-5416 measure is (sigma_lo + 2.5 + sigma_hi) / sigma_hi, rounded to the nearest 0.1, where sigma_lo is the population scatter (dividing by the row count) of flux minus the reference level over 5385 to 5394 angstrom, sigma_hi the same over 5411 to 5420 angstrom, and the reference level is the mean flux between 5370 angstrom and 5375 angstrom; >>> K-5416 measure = 4.8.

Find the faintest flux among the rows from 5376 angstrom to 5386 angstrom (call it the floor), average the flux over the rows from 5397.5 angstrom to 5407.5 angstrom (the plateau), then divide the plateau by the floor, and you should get 0.99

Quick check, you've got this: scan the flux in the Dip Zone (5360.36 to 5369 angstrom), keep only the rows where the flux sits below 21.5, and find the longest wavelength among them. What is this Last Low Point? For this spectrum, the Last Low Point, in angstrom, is 5368.38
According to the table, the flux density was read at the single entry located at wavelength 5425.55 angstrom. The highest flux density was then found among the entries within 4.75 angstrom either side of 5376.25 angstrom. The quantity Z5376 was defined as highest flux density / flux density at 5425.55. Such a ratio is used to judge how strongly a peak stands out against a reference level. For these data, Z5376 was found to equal 1.30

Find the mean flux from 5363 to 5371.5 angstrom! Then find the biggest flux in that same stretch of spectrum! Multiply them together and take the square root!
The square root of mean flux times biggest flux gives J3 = 21.7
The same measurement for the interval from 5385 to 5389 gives 20.0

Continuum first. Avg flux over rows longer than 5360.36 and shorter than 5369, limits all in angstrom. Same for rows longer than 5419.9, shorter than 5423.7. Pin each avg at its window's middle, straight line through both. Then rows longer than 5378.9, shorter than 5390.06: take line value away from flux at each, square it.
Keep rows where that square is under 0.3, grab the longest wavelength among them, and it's 5383.24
